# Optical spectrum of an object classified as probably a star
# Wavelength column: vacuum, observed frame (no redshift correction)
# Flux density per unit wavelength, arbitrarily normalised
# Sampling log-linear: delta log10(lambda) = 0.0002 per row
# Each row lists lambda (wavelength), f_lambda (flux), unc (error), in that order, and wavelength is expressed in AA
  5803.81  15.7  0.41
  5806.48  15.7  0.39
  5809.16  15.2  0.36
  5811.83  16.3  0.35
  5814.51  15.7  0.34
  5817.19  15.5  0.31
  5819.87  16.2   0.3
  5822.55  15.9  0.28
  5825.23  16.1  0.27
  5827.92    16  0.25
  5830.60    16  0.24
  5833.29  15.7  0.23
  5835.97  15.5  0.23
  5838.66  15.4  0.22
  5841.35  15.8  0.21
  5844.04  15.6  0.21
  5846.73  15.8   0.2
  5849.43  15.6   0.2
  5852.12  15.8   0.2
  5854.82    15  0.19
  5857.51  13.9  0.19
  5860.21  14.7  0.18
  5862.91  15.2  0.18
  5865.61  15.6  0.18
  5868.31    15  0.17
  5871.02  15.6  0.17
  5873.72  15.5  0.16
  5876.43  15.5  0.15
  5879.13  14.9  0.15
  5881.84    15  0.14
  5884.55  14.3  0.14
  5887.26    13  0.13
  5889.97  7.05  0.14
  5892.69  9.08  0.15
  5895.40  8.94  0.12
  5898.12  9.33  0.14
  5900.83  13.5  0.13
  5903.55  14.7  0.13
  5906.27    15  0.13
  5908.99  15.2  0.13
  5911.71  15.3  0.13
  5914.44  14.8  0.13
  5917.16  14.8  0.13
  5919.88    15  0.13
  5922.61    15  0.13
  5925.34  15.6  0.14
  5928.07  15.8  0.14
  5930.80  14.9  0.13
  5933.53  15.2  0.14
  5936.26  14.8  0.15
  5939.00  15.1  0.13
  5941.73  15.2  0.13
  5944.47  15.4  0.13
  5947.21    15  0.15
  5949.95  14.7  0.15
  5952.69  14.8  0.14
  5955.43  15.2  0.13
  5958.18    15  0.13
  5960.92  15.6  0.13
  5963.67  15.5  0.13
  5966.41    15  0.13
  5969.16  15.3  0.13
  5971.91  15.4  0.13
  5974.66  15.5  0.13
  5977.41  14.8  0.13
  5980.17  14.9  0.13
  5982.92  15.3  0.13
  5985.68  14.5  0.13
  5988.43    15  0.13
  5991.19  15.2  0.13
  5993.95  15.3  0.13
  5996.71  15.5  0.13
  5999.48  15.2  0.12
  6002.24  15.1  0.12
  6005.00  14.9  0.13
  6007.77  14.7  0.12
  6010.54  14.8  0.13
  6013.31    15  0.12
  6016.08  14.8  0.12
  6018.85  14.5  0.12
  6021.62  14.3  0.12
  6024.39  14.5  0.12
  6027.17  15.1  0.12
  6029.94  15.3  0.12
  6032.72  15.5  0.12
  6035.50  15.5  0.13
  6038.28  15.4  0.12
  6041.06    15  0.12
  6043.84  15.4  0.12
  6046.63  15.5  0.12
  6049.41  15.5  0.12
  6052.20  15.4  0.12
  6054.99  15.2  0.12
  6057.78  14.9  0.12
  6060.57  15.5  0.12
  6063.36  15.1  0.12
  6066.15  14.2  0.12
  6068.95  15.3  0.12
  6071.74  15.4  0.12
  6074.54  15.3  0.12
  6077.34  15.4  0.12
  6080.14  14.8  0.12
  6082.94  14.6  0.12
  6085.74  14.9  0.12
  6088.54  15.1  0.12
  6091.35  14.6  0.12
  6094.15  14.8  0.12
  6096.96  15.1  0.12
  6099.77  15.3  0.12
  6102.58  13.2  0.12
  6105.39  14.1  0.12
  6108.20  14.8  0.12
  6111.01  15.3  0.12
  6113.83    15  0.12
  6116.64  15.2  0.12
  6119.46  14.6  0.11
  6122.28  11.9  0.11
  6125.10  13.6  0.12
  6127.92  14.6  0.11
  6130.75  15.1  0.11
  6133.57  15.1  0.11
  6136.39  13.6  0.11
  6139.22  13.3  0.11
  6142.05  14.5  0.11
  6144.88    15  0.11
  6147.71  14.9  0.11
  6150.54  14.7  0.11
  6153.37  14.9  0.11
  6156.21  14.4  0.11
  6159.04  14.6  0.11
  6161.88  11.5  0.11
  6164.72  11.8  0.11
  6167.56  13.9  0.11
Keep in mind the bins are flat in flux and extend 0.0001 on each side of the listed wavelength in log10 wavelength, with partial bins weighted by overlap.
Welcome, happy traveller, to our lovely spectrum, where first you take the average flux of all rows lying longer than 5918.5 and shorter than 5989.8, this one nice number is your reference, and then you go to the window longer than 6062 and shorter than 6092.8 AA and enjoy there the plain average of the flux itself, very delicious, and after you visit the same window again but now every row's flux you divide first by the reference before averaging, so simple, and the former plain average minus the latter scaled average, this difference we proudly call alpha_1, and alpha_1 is 14.0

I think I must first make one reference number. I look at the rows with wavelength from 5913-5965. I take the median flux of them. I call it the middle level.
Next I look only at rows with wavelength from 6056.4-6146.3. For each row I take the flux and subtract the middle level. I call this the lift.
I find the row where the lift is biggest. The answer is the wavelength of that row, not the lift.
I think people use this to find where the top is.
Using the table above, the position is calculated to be 6060.57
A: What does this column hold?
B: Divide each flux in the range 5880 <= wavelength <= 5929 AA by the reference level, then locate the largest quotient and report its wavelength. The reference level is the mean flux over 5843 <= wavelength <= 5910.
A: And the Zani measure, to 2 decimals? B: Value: 5928.07 AA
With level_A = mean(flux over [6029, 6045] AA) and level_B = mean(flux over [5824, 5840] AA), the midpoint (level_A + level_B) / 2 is 15.6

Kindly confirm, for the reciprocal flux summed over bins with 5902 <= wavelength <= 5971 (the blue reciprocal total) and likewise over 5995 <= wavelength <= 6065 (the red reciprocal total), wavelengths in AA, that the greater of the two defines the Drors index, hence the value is 1.66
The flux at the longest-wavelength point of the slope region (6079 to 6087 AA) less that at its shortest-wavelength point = 0.1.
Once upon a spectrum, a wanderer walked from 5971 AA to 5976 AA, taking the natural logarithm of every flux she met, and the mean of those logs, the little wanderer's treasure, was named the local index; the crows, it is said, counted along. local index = 2.738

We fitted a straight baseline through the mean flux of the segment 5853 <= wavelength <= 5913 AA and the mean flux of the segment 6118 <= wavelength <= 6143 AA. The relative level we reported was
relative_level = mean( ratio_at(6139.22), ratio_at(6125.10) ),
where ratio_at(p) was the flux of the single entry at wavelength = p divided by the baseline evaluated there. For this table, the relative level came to 0.96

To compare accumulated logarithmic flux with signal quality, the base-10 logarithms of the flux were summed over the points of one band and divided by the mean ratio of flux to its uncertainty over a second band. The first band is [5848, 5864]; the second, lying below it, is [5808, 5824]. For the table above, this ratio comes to 0.143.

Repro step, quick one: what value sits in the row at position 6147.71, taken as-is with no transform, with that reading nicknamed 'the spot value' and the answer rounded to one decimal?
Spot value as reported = 14.9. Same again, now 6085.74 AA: 14.9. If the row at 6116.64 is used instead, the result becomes 15.2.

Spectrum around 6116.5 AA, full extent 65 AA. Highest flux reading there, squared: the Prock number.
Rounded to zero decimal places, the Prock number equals 234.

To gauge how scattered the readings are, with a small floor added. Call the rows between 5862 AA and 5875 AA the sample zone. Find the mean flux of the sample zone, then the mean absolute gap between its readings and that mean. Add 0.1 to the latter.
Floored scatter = 0.32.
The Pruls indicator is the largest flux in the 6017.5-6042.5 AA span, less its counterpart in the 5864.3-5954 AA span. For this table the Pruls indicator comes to -0.30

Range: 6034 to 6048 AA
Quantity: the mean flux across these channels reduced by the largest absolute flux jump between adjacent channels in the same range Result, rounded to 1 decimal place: 15.0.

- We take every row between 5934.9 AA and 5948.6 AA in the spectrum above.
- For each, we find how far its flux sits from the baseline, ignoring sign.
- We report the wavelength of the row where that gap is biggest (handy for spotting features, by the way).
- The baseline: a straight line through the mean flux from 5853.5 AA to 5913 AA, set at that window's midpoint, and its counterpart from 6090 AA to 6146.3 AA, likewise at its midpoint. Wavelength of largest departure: 5944.47 AA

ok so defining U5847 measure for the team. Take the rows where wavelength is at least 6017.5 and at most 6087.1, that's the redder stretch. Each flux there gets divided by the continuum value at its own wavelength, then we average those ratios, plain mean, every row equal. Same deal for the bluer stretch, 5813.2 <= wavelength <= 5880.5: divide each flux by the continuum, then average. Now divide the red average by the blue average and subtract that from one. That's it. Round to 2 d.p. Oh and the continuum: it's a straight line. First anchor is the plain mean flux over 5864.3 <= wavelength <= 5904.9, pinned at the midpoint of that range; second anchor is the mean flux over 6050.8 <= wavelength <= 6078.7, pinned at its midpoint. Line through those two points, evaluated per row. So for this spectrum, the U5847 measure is 0.18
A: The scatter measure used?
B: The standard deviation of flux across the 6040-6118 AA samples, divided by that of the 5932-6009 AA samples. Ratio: 1.8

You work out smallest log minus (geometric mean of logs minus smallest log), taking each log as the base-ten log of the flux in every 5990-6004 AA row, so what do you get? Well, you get 1.17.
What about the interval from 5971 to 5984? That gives 1.16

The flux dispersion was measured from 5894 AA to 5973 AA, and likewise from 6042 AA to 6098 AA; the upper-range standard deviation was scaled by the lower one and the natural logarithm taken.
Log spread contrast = -1.5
